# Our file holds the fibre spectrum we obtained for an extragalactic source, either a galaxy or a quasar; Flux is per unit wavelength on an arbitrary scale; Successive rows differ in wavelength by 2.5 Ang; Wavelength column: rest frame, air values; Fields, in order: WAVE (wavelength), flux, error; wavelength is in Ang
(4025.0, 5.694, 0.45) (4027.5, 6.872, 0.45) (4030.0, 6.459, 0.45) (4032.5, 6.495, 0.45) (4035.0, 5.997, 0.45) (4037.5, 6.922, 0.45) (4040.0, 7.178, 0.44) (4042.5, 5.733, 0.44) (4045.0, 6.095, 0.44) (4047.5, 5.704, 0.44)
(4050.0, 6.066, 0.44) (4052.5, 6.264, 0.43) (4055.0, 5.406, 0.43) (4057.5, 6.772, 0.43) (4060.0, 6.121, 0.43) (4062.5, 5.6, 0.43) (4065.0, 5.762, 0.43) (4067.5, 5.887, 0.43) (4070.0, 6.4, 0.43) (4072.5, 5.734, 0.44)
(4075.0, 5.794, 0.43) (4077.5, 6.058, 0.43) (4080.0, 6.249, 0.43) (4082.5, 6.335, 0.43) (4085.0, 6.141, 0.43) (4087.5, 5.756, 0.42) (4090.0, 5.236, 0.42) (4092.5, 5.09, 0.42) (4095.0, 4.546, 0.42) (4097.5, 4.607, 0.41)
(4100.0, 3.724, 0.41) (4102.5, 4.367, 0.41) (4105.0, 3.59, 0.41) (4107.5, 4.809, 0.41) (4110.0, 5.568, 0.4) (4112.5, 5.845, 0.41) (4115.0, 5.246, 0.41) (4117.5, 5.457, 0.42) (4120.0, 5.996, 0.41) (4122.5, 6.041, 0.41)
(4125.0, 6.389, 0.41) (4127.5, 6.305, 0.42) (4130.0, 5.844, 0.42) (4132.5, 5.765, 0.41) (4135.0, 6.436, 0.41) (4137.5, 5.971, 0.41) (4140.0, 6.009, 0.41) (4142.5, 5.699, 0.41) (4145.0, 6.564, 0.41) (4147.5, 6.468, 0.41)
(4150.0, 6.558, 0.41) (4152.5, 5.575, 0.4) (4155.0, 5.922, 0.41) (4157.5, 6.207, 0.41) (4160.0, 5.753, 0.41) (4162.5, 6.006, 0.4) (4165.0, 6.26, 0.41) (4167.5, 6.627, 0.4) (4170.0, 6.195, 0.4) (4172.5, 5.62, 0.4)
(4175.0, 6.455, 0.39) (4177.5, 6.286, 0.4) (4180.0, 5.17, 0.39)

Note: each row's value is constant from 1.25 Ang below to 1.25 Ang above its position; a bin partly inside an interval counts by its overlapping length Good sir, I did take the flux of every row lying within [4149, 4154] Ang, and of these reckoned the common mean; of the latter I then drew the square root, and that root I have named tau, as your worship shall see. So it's 2.46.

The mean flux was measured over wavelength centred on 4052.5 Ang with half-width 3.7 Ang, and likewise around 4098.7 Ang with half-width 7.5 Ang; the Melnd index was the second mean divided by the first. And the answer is 0.73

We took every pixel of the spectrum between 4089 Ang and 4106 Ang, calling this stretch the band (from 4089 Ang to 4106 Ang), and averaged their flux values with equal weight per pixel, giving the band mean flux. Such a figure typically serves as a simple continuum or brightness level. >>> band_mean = 4.45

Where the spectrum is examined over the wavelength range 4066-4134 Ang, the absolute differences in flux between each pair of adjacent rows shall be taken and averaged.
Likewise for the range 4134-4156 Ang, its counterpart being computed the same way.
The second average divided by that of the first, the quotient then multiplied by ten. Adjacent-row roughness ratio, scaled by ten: 10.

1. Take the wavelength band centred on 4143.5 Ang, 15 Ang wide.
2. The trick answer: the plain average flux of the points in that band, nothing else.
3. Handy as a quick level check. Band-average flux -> 6.2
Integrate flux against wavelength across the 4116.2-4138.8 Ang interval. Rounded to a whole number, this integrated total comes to 136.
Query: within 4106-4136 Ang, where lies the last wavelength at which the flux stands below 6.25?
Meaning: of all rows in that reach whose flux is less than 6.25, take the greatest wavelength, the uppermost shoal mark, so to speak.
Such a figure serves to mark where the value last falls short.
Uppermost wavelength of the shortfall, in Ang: 4132.5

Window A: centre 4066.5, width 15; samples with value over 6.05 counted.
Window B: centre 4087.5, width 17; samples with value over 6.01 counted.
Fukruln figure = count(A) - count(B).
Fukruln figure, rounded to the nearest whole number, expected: -1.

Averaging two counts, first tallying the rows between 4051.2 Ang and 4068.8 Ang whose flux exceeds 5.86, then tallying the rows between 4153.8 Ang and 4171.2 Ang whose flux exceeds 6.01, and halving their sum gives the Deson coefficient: 4.0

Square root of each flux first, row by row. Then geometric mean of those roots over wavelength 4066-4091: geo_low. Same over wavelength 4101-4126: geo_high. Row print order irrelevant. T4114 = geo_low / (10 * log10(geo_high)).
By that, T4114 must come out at 0.68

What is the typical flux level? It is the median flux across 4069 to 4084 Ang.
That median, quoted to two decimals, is 6.15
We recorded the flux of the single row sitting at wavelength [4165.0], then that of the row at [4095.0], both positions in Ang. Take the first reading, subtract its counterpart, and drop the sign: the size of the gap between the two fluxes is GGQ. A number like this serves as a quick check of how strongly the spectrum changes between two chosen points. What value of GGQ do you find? 1.71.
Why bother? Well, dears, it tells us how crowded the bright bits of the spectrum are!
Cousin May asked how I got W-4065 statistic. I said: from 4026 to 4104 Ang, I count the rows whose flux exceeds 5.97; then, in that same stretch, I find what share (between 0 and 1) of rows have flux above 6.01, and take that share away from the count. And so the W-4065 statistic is 16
